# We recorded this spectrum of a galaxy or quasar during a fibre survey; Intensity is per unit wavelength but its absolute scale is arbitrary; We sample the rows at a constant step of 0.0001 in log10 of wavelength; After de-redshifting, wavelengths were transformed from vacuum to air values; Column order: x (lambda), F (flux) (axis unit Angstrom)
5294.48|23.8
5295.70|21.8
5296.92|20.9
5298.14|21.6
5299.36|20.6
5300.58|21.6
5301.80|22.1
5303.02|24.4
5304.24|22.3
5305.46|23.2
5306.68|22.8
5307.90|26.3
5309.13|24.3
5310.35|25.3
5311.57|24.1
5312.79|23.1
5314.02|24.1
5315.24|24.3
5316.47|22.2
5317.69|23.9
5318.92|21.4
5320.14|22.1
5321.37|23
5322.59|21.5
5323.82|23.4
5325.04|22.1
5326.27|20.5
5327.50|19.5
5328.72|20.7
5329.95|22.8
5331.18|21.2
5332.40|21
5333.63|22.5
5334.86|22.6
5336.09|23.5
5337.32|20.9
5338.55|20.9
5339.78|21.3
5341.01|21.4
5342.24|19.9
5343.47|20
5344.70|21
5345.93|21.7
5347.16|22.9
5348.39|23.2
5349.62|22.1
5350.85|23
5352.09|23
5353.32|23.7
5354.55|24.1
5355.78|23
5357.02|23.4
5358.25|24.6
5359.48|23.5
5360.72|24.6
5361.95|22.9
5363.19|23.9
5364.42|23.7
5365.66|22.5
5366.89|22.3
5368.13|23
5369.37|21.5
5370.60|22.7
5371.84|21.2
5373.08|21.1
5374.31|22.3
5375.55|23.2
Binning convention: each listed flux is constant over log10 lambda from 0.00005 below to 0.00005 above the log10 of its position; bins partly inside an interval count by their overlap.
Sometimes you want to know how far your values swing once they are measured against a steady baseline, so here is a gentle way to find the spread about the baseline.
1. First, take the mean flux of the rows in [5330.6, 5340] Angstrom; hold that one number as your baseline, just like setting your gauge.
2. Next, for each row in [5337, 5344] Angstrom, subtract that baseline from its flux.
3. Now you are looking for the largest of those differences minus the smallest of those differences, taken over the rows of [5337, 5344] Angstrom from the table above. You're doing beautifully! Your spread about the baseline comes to 1.50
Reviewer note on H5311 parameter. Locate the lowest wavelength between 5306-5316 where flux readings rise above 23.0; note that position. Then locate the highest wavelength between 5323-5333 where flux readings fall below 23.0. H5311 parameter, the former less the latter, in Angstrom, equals -24.5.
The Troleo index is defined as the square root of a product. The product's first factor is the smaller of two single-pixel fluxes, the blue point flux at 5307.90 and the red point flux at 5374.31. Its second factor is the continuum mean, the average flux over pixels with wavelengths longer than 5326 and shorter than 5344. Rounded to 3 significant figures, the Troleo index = 21.8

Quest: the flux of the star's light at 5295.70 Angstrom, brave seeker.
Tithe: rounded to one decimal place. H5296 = 21.8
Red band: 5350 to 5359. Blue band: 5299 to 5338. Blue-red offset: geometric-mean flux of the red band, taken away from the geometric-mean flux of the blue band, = -1.0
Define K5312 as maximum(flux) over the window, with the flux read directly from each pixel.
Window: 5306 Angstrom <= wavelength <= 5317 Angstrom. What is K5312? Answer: 26.3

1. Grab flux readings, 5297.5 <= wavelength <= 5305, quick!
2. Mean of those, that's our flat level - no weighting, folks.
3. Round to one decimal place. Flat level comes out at 22.1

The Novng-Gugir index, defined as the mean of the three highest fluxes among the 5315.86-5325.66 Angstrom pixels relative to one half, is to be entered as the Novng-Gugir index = 46.9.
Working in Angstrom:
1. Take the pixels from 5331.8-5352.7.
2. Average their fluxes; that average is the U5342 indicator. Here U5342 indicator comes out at 21.8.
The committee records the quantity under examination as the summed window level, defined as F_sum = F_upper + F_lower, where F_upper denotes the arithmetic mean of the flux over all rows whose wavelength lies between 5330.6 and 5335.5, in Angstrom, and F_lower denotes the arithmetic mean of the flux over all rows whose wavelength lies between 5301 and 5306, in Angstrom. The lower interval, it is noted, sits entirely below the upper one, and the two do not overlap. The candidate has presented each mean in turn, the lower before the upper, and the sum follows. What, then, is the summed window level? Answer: 44.8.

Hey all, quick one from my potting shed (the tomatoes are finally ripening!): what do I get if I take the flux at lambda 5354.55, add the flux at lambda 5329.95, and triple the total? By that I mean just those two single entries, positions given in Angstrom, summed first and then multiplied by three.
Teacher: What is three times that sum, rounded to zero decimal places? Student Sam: 141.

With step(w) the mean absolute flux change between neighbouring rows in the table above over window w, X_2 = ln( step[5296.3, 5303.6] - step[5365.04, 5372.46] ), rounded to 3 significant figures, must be -2.53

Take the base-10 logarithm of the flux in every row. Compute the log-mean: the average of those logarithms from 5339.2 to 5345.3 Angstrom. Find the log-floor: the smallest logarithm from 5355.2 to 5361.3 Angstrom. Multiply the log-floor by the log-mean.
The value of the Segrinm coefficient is 1.792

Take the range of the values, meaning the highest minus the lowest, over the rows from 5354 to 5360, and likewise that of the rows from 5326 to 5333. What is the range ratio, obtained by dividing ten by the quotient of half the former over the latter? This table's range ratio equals 41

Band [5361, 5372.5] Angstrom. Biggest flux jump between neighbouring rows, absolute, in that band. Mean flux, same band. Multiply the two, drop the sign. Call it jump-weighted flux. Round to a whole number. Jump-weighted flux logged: 34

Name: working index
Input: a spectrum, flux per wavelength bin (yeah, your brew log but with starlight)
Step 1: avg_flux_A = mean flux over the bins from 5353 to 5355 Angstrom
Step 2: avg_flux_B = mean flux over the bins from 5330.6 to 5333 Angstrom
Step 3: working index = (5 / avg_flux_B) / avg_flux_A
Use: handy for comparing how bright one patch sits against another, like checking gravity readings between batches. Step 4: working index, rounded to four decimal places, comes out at 0.0099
